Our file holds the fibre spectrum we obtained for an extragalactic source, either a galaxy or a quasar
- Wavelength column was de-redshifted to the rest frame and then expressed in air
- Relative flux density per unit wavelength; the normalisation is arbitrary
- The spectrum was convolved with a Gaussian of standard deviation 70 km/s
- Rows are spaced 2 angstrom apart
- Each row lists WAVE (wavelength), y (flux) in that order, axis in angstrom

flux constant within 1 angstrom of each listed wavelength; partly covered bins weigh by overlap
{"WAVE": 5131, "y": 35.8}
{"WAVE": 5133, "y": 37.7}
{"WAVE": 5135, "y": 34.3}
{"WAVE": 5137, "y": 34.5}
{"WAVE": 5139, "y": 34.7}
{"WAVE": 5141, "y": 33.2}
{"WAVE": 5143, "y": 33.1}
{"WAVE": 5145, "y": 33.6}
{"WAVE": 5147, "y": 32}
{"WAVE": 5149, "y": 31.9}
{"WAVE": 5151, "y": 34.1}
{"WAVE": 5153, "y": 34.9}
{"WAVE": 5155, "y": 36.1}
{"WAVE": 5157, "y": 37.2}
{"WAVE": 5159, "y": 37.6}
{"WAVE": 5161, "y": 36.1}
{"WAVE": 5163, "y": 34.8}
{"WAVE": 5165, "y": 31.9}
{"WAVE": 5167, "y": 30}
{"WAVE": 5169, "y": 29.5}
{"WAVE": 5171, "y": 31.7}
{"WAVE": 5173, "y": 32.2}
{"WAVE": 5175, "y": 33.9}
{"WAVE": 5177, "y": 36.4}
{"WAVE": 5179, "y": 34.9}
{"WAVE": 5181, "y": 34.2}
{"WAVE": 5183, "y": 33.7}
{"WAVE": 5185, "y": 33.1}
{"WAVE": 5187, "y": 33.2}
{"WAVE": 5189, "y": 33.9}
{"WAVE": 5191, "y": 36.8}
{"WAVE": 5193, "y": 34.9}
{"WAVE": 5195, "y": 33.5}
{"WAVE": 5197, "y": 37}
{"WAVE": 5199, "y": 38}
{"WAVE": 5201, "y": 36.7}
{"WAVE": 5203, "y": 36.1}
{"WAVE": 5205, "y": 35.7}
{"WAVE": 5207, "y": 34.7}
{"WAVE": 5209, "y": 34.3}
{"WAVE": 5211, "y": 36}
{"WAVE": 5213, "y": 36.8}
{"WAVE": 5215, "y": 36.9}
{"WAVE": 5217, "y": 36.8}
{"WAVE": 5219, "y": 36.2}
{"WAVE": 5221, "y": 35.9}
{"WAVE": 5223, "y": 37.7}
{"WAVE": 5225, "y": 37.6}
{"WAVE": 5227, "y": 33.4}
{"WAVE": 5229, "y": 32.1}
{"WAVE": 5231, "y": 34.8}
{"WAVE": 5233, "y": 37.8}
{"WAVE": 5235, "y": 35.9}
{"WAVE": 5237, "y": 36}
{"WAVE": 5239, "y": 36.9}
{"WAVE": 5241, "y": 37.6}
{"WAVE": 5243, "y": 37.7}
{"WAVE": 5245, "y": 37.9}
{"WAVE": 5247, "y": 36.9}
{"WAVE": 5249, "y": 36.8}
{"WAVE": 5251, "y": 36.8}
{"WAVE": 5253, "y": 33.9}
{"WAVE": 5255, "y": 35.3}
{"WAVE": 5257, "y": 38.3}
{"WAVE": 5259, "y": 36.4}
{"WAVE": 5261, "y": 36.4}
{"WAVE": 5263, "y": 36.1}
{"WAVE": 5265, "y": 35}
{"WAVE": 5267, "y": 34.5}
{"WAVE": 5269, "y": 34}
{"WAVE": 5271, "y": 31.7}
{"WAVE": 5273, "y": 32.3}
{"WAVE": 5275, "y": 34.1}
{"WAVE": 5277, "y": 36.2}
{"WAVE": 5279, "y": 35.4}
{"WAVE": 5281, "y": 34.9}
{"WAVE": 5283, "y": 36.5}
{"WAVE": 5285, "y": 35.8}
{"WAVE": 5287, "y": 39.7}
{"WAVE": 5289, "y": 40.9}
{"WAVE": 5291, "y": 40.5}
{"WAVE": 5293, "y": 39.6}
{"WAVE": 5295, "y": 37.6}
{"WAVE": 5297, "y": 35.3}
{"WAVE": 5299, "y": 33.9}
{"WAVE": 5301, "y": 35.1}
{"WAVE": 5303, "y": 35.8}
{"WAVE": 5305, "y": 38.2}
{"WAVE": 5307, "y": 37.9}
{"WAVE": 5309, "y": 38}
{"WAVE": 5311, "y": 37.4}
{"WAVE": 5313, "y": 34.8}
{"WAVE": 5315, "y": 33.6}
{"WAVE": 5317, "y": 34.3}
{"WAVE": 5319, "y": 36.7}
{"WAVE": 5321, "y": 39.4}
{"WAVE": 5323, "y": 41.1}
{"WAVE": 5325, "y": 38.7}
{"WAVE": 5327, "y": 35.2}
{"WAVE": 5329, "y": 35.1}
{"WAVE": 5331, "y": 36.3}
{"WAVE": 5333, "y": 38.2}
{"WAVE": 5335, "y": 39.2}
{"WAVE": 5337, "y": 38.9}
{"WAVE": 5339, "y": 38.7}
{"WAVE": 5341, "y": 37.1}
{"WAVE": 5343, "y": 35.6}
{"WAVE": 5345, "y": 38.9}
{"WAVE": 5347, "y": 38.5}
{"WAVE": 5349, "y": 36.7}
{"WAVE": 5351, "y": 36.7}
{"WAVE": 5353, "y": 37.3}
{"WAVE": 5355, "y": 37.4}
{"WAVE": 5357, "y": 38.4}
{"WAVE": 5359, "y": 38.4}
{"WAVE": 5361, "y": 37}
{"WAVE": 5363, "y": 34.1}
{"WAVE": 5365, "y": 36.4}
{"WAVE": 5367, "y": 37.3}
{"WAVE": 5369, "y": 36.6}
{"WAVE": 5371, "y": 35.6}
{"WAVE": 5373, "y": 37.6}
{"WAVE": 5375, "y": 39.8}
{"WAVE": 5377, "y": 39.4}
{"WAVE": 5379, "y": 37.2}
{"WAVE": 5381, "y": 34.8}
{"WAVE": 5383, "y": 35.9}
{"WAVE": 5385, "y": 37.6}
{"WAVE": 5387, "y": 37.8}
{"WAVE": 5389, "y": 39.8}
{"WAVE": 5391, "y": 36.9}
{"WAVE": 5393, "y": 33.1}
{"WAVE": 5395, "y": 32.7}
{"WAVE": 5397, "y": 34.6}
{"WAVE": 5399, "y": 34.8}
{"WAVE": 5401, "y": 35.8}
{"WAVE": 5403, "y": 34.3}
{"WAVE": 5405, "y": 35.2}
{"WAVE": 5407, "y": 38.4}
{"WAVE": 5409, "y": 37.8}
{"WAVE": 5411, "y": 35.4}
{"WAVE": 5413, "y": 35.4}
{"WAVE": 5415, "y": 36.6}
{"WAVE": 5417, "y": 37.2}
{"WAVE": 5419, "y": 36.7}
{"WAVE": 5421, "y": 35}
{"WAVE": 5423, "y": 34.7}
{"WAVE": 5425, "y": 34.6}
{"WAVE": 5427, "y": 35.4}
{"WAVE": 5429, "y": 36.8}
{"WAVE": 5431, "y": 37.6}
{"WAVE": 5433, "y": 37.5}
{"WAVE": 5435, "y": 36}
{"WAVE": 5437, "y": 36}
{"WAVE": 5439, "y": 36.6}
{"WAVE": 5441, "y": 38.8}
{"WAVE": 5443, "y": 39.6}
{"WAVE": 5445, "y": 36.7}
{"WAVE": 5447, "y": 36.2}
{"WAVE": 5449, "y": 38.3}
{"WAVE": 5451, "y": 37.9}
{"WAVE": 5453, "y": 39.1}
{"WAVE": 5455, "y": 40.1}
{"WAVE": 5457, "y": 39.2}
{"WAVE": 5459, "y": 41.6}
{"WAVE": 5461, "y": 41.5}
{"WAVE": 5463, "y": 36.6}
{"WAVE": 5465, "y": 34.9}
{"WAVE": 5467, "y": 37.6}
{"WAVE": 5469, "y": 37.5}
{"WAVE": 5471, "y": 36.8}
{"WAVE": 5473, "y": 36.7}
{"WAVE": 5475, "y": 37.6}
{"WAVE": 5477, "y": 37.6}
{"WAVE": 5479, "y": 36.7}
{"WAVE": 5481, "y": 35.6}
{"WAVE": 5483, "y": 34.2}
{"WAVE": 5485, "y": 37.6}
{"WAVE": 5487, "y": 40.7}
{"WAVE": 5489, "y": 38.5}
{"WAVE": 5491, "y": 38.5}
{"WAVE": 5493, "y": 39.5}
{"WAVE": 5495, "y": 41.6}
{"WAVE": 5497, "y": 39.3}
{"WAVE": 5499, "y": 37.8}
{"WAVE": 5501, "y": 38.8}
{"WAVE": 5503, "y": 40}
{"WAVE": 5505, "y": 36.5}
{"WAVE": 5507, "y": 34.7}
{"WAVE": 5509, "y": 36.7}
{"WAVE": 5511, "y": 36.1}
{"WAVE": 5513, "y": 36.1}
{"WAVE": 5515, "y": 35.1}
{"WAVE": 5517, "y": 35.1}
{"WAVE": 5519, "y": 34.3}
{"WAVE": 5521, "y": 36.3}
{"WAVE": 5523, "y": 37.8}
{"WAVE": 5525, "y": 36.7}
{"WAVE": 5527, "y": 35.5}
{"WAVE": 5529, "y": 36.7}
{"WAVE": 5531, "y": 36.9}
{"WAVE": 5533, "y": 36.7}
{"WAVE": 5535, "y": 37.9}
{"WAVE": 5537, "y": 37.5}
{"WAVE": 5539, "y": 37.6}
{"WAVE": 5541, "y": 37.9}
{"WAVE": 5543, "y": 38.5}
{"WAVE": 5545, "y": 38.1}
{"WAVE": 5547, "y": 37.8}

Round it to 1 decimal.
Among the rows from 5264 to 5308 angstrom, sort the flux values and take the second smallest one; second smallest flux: 32.3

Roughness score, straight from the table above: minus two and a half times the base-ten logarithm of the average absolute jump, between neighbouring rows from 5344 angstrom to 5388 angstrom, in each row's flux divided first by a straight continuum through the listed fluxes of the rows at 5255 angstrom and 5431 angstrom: 3.71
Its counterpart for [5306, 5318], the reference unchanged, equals 3.84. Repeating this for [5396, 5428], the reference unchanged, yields 3.93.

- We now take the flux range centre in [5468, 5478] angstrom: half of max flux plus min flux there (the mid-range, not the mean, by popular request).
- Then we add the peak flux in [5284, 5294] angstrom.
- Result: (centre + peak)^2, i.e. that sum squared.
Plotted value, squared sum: 6092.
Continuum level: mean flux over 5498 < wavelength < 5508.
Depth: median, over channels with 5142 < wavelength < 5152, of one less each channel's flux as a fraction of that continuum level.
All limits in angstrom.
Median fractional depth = 0.12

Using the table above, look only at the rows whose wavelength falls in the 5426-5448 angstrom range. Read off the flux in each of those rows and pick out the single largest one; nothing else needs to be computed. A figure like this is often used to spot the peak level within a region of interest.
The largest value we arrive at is 39.6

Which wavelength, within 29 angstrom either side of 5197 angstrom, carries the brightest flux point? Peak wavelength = 5199 angstrom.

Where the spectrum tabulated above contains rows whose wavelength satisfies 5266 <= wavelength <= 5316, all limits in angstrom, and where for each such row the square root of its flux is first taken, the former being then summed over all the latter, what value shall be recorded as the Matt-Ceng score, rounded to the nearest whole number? 150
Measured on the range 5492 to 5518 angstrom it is 80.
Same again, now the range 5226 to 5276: 149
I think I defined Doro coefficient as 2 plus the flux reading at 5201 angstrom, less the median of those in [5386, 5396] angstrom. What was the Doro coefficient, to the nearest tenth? 1.8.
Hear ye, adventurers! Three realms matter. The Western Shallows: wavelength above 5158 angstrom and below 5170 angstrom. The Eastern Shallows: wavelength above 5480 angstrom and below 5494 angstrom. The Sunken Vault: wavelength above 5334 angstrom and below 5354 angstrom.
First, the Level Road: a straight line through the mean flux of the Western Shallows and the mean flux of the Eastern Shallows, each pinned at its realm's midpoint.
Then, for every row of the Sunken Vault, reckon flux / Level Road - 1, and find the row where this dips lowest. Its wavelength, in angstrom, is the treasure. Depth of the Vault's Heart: 5343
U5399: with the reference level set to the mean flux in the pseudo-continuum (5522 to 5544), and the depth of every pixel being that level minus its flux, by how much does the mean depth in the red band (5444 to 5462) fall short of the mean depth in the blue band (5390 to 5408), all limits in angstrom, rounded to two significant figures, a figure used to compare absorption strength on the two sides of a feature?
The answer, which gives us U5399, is 3.9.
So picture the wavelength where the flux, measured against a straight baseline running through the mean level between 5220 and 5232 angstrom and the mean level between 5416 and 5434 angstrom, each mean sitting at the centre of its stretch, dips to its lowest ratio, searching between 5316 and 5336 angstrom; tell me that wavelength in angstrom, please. 5317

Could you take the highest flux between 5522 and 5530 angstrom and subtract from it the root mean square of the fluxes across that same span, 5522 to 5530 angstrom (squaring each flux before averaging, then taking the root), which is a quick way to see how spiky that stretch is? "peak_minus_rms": 1.12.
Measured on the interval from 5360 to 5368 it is 1.08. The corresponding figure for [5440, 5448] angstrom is 1.75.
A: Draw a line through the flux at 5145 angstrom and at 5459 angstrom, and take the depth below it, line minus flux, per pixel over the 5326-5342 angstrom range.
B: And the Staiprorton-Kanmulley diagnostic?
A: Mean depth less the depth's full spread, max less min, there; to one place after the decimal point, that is -2.9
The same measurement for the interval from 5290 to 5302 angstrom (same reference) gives -6.4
